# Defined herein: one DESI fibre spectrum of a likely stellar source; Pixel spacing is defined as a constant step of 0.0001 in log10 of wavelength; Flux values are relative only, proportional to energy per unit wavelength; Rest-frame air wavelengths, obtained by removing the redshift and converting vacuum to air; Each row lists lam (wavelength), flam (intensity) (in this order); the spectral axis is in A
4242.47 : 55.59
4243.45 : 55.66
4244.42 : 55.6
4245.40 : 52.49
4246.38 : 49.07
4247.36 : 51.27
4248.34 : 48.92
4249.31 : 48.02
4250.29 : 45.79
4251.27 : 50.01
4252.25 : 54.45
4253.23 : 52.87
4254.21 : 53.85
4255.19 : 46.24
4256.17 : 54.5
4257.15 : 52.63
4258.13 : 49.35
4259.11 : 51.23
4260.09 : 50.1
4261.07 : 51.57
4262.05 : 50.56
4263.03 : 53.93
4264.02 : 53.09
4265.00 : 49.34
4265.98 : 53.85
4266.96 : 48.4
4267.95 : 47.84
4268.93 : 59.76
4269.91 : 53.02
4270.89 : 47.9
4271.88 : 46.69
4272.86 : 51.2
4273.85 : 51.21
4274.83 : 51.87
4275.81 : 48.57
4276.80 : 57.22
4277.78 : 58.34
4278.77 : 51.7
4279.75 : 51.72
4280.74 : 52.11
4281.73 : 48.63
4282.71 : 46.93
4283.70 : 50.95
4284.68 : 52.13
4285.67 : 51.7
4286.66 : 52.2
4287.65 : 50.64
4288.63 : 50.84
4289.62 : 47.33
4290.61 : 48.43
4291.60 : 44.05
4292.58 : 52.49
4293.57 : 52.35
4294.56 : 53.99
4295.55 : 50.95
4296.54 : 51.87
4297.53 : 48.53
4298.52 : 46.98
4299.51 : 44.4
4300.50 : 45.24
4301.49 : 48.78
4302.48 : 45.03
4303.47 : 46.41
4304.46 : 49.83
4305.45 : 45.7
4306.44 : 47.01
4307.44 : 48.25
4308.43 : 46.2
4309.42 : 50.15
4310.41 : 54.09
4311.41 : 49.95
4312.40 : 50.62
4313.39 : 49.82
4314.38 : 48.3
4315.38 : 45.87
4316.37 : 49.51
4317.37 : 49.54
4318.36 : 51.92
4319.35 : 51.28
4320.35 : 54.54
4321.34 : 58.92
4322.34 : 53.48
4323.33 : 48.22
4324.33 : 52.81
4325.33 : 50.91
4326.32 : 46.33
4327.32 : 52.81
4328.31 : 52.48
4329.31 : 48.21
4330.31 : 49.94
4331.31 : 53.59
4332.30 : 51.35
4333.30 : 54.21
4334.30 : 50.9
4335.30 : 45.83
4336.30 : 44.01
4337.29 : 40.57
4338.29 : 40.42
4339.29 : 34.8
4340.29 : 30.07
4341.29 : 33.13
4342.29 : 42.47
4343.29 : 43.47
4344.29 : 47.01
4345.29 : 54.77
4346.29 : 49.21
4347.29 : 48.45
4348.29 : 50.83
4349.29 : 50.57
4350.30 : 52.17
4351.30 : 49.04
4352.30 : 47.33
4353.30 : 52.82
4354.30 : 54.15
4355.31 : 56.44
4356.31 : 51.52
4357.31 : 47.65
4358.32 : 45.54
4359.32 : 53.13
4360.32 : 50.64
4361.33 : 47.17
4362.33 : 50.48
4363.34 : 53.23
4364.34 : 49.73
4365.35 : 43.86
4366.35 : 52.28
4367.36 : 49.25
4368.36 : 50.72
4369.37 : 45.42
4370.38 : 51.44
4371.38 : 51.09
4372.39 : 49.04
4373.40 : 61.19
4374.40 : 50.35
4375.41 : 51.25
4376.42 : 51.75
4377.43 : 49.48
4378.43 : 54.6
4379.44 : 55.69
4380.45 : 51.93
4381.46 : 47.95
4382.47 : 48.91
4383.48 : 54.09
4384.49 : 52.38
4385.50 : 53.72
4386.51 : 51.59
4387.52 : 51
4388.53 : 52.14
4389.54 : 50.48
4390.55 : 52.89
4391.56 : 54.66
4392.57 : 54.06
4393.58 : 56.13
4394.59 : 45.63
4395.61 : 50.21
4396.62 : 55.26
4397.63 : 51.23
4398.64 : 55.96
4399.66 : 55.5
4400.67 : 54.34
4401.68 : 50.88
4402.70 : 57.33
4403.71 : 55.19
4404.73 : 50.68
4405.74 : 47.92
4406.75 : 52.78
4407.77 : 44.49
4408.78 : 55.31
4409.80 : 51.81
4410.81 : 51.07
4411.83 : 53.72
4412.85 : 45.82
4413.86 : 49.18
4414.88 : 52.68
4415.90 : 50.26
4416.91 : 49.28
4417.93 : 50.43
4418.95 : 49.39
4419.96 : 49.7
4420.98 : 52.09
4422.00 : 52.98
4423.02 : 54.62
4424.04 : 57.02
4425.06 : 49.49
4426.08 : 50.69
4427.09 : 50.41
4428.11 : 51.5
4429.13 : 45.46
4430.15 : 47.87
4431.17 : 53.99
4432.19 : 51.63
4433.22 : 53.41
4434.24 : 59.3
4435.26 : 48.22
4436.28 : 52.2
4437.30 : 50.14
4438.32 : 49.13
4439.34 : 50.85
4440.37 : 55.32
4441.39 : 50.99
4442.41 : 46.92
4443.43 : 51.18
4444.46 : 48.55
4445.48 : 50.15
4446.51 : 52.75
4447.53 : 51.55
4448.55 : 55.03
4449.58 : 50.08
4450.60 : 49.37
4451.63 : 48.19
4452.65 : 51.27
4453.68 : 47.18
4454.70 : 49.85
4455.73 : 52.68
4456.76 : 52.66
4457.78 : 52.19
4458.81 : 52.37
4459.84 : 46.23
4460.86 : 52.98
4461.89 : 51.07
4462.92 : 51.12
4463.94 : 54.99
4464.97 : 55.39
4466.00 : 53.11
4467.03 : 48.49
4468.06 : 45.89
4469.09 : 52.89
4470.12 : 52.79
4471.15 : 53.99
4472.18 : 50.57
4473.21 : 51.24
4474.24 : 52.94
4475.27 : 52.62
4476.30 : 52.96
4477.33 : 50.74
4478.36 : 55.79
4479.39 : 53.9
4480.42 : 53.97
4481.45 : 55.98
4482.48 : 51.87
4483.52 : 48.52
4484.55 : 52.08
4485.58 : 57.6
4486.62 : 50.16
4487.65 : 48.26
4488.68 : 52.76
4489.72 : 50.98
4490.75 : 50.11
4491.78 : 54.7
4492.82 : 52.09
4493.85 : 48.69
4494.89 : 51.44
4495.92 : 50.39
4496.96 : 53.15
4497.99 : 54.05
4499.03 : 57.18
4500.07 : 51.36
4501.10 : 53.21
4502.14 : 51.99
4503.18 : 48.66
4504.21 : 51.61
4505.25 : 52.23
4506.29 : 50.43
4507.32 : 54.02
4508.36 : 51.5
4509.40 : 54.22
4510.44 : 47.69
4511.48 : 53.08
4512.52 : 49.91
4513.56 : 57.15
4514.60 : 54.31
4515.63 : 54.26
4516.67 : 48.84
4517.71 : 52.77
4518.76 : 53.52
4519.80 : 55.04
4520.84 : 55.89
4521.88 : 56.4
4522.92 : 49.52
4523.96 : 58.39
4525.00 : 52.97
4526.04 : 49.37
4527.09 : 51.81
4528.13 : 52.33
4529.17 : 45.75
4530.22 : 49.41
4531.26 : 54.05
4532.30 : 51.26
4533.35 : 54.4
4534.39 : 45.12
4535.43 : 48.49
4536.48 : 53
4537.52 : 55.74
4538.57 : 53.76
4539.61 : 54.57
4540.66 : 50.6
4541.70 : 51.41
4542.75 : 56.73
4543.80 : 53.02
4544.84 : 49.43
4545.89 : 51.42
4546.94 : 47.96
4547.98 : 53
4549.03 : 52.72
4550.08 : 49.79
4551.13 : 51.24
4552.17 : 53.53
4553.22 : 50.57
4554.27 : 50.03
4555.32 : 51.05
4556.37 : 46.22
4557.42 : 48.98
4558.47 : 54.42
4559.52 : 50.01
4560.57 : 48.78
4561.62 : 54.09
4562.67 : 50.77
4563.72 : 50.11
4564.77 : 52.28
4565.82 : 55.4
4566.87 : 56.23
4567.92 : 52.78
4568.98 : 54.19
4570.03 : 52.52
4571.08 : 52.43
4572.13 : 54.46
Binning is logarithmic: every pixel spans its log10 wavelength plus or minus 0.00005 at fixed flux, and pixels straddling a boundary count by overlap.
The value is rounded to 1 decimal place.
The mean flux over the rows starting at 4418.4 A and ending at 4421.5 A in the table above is 50.4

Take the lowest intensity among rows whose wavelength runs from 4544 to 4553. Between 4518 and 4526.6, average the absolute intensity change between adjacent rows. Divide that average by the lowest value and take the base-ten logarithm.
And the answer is -1.08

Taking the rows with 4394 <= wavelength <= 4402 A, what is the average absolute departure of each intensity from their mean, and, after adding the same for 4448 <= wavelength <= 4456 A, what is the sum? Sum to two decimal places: 4.79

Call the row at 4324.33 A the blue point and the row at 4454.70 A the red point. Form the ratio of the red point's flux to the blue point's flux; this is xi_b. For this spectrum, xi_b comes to 0.94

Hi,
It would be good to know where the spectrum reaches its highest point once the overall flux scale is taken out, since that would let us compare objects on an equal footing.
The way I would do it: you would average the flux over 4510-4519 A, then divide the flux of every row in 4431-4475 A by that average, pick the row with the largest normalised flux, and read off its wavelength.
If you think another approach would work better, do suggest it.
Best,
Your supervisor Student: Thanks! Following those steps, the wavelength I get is 4434.24 A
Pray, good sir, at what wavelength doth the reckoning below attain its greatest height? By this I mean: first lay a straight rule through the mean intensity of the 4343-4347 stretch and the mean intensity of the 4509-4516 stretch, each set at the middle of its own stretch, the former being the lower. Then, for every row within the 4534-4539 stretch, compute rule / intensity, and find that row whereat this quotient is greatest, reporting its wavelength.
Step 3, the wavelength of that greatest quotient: 4534.39 A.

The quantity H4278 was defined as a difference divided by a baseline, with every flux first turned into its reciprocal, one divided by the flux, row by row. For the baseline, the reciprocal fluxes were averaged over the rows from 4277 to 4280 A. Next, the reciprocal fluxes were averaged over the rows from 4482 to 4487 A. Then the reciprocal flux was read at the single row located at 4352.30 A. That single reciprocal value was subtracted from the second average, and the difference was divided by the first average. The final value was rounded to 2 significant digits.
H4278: -0.10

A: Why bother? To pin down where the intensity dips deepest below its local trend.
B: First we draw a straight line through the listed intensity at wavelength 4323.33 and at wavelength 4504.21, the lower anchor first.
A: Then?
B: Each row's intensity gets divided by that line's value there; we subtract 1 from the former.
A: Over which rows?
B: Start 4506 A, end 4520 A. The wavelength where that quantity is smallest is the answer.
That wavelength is 4510.44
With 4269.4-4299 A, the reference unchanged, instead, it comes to 4291.60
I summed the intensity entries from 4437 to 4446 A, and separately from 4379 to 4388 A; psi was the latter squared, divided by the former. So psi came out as 482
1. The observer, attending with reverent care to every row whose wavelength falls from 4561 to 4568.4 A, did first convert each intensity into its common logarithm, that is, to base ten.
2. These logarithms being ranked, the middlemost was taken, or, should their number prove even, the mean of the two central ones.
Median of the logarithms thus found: 1.72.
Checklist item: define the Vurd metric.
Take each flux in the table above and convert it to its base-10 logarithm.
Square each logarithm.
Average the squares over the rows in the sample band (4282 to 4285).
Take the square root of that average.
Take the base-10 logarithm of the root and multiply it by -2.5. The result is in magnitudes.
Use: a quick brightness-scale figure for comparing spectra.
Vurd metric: -0.575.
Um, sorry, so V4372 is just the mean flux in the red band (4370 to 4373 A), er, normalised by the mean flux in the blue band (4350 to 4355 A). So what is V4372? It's 0.99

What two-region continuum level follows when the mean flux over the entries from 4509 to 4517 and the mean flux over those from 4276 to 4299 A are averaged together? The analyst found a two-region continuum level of 51.7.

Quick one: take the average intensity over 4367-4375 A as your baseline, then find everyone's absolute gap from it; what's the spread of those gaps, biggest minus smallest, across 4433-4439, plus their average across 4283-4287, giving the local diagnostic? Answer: 8.1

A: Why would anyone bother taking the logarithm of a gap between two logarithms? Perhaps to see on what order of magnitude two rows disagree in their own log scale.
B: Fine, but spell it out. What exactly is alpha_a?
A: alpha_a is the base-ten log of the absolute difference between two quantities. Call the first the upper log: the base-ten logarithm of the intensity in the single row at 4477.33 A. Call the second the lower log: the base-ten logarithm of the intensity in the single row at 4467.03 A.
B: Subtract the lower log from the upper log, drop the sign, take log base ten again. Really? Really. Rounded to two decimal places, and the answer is -1.71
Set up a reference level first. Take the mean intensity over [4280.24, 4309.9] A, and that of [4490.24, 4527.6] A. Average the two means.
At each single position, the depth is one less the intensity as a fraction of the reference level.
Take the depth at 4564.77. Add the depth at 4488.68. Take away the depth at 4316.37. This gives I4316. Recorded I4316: -0.09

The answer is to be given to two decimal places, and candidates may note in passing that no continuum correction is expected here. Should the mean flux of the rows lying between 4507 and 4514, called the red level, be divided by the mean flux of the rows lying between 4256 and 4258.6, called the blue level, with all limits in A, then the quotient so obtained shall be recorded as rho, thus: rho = 1.01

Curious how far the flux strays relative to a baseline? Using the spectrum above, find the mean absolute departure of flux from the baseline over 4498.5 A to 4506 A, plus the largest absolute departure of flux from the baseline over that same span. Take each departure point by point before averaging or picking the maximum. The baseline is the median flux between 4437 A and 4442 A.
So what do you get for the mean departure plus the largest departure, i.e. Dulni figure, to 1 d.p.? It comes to 8.4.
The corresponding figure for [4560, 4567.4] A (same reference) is 7.9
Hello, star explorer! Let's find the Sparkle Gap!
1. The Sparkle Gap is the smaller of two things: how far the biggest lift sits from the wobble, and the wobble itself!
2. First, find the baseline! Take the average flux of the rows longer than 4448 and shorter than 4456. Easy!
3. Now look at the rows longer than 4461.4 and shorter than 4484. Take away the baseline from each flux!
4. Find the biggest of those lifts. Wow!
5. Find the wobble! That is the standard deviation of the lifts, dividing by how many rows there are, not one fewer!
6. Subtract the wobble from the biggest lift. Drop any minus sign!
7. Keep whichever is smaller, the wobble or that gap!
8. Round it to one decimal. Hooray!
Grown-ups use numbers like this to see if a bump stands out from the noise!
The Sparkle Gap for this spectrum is 2.5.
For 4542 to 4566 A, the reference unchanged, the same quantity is 2.4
